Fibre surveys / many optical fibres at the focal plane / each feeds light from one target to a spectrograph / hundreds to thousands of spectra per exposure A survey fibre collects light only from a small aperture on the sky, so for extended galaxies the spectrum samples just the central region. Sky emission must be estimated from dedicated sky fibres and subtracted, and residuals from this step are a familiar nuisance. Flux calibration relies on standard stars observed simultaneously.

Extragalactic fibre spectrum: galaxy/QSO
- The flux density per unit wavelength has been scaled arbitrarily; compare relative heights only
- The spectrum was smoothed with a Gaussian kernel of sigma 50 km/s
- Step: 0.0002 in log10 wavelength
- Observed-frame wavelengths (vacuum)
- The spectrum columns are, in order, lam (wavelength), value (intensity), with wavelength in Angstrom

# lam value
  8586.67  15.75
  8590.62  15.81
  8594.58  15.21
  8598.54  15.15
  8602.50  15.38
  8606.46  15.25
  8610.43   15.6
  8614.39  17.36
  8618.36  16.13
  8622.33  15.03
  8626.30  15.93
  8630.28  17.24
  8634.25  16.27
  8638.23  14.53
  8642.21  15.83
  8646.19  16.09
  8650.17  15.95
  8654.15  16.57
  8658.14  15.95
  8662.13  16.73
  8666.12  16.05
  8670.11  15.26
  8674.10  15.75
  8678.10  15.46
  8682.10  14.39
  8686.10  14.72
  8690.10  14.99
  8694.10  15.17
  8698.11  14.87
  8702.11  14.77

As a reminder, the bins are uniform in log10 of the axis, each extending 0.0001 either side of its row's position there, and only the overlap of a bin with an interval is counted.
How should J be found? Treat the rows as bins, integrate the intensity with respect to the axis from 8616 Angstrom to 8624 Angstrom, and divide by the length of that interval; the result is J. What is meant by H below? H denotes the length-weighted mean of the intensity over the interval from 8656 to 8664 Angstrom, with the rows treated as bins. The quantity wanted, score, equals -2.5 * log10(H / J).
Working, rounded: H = 16.3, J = 15.7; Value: -0.044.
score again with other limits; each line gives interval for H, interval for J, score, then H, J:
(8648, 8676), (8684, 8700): -0.078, 16.0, 14.9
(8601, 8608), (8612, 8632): 0.068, 15.3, 16.3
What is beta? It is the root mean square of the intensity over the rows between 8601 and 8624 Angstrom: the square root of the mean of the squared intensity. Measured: 15.8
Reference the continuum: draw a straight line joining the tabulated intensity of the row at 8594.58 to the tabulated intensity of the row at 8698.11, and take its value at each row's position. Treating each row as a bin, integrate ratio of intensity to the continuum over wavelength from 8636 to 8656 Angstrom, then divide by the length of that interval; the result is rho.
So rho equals 1.050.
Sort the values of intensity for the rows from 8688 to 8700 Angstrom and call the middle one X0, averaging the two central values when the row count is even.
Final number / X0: 15.0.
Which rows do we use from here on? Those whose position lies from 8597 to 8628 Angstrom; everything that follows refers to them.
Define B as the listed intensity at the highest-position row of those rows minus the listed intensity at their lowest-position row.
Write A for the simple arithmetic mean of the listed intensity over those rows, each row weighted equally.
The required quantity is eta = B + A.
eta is 16.5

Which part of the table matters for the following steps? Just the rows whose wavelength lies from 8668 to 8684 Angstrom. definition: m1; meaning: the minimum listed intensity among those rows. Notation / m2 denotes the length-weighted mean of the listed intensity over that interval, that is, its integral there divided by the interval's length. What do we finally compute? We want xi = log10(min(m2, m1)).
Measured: 1.16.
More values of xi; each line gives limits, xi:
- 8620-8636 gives 1.18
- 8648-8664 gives 1.20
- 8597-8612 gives 1.18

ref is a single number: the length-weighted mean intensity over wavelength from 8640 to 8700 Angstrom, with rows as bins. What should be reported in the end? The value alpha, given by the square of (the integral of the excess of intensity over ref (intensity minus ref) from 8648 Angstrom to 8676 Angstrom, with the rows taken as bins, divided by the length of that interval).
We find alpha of 0.21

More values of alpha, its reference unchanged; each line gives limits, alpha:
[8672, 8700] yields 0.28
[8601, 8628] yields 0.06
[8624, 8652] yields 0.15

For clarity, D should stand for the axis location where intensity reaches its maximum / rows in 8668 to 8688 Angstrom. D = 8674.10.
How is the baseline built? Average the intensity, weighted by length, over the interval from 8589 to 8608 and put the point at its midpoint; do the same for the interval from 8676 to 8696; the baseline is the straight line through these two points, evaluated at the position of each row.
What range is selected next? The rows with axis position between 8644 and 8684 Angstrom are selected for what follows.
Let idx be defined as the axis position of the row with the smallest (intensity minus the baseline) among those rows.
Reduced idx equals 8682.10 Angstrom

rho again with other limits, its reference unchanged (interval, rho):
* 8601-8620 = 1.053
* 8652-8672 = 1.075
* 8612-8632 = 1.079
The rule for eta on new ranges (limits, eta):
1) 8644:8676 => 15.7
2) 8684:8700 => 15.1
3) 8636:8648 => 17.0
